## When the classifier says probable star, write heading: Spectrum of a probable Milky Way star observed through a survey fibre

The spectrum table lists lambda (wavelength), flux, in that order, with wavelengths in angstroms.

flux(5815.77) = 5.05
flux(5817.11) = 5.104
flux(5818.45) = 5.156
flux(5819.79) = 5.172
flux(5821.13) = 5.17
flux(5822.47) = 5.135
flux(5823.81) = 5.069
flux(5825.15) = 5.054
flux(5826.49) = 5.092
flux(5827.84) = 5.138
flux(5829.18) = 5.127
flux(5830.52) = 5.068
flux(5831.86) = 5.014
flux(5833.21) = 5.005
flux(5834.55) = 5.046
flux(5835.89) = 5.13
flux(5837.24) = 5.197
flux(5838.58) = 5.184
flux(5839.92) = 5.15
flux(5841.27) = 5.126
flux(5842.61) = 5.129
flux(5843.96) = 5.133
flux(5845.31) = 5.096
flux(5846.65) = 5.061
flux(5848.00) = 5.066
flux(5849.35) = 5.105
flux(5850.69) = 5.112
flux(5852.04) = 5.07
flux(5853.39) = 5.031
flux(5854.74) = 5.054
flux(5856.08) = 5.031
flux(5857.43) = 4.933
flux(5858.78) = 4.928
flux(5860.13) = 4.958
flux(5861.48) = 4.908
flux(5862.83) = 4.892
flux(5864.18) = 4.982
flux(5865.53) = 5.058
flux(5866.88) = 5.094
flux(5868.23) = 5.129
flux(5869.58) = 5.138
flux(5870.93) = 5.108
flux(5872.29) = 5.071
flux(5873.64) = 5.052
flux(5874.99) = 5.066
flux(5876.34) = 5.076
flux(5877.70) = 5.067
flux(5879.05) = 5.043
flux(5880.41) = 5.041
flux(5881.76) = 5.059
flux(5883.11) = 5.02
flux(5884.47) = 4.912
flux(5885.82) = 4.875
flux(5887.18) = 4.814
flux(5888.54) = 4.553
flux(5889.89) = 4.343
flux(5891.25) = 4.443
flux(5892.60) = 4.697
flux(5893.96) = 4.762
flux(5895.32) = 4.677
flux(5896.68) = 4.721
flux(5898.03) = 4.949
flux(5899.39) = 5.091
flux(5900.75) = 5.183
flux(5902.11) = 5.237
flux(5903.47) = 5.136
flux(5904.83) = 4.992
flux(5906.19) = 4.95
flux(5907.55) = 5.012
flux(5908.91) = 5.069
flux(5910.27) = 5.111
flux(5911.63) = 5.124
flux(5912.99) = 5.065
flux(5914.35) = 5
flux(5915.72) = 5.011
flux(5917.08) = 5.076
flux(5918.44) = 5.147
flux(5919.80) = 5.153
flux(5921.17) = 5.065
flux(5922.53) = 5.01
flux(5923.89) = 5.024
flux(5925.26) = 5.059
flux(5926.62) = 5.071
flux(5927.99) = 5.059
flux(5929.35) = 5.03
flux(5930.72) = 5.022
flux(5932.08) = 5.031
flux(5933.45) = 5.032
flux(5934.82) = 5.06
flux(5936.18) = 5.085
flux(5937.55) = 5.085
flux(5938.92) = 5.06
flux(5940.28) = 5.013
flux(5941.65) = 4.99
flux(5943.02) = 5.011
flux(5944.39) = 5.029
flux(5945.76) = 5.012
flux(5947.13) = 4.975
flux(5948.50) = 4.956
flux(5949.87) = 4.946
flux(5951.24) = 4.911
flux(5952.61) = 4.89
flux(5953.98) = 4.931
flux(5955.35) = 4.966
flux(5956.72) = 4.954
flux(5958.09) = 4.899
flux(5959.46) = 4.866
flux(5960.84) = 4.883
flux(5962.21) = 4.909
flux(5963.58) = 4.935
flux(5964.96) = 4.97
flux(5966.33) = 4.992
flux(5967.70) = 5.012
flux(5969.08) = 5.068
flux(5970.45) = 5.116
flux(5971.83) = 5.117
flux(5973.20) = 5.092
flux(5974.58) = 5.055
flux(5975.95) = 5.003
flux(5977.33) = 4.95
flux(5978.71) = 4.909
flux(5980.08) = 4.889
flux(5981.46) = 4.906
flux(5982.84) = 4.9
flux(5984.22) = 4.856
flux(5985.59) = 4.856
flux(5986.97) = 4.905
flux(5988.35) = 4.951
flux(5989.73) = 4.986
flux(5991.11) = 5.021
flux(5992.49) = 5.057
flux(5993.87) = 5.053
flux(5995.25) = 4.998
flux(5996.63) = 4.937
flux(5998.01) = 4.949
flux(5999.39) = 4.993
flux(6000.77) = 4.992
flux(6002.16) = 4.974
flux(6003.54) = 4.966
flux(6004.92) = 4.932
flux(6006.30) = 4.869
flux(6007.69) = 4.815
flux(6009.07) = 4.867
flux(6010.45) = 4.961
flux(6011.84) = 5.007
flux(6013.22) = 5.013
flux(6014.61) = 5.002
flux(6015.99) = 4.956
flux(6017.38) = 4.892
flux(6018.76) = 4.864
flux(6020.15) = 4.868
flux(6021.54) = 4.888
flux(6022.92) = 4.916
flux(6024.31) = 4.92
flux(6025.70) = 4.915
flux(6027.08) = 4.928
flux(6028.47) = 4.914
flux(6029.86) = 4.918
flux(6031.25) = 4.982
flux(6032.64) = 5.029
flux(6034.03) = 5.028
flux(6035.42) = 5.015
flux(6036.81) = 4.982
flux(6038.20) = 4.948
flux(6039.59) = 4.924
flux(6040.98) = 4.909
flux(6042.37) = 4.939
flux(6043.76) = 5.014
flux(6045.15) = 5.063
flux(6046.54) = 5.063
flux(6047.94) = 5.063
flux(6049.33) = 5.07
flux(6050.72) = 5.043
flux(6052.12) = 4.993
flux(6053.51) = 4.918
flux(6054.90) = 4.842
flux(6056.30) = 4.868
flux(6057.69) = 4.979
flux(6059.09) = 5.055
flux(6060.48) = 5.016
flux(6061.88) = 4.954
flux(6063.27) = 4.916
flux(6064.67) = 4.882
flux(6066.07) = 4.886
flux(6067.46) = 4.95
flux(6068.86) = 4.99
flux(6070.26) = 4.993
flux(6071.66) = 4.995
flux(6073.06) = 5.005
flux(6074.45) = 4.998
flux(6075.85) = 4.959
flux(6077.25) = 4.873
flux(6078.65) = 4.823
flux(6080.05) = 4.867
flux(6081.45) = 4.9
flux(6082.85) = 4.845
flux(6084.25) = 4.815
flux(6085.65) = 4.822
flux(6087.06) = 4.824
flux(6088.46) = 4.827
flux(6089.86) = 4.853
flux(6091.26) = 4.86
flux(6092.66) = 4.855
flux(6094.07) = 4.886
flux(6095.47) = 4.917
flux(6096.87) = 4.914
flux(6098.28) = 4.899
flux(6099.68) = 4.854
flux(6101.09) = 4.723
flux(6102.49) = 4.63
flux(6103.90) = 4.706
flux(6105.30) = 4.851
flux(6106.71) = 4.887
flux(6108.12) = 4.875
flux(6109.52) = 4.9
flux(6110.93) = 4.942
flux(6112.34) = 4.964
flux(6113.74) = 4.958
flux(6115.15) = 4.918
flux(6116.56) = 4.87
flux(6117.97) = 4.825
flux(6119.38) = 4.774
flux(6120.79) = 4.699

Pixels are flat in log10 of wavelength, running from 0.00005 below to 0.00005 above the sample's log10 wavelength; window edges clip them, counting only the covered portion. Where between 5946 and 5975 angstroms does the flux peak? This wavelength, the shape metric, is 5971.83 angstroms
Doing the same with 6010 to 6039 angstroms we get 6032.64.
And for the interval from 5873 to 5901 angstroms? 5900.75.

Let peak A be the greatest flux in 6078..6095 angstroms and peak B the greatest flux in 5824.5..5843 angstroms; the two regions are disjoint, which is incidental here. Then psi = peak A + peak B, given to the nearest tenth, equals 10.1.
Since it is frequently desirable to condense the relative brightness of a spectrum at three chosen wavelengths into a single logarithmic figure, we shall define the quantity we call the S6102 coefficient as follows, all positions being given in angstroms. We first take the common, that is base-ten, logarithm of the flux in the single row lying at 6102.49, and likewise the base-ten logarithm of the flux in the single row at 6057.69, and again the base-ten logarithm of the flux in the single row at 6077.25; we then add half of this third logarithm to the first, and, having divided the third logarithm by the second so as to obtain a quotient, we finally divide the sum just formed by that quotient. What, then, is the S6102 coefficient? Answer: 1.02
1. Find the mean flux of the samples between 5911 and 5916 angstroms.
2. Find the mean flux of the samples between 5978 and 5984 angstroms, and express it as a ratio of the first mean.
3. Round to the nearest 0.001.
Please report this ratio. 0.970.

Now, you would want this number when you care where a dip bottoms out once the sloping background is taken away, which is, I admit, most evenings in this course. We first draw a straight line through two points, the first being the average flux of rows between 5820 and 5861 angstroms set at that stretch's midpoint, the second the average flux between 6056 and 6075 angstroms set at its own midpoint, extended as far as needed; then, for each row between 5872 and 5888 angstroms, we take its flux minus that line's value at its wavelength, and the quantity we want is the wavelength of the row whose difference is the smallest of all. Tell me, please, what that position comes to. 5887.18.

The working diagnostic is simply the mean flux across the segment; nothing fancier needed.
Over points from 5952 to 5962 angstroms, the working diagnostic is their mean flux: 4.91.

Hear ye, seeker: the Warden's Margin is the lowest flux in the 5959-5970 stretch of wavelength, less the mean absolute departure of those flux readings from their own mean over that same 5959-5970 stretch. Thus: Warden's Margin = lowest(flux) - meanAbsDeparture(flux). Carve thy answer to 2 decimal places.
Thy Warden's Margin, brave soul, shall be 4.81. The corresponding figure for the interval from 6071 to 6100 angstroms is 4.77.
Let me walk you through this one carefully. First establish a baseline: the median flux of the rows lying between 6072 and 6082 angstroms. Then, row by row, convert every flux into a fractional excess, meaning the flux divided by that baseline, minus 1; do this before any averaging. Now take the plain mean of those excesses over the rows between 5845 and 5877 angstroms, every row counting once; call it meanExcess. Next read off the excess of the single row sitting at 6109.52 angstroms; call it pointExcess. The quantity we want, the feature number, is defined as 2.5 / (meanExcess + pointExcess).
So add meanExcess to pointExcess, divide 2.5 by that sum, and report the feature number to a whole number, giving 86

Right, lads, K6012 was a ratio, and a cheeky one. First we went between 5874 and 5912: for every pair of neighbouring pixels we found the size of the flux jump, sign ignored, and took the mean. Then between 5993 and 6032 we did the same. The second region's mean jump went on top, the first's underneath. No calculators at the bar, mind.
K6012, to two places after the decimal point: 0.37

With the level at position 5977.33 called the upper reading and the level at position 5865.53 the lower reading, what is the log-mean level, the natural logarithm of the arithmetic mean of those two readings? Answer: 1.61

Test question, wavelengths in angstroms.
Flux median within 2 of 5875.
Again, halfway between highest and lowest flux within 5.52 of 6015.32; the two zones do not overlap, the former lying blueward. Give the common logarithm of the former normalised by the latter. 0.011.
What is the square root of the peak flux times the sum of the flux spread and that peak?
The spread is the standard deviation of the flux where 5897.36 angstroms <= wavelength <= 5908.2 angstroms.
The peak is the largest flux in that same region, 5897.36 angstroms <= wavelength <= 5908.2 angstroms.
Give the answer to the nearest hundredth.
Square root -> 5.29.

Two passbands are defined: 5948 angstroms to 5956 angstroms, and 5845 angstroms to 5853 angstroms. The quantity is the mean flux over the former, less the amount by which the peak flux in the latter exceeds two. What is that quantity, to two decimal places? 1.82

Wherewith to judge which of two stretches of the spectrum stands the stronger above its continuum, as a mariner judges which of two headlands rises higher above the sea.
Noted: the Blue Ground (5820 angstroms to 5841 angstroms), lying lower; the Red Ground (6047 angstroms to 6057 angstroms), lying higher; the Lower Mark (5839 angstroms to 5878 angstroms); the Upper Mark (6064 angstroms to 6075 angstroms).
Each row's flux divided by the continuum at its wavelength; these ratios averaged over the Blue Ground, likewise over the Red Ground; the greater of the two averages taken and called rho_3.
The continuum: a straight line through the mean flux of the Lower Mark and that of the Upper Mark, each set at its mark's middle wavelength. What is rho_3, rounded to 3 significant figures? 1.01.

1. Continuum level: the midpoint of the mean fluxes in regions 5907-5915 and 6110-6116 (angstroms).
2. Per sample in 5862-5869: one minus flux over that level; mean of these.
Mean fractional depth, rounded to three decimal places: -0.005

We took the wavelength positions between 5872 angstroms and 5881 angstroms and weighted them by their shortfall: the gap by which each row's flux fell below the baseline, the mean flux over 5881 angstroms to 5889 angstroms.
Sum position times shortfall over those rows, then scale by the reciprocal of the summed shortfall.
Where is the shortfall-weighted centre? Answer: 5876.2 angstroms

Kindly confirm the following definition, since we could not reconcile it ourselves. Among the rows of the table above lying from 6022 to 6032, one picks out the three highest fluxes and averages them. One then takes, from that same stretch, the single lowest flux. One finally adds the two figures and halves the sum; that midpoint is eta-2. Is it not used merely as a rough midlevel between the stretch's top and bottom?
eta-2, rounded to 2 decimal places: 4.93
